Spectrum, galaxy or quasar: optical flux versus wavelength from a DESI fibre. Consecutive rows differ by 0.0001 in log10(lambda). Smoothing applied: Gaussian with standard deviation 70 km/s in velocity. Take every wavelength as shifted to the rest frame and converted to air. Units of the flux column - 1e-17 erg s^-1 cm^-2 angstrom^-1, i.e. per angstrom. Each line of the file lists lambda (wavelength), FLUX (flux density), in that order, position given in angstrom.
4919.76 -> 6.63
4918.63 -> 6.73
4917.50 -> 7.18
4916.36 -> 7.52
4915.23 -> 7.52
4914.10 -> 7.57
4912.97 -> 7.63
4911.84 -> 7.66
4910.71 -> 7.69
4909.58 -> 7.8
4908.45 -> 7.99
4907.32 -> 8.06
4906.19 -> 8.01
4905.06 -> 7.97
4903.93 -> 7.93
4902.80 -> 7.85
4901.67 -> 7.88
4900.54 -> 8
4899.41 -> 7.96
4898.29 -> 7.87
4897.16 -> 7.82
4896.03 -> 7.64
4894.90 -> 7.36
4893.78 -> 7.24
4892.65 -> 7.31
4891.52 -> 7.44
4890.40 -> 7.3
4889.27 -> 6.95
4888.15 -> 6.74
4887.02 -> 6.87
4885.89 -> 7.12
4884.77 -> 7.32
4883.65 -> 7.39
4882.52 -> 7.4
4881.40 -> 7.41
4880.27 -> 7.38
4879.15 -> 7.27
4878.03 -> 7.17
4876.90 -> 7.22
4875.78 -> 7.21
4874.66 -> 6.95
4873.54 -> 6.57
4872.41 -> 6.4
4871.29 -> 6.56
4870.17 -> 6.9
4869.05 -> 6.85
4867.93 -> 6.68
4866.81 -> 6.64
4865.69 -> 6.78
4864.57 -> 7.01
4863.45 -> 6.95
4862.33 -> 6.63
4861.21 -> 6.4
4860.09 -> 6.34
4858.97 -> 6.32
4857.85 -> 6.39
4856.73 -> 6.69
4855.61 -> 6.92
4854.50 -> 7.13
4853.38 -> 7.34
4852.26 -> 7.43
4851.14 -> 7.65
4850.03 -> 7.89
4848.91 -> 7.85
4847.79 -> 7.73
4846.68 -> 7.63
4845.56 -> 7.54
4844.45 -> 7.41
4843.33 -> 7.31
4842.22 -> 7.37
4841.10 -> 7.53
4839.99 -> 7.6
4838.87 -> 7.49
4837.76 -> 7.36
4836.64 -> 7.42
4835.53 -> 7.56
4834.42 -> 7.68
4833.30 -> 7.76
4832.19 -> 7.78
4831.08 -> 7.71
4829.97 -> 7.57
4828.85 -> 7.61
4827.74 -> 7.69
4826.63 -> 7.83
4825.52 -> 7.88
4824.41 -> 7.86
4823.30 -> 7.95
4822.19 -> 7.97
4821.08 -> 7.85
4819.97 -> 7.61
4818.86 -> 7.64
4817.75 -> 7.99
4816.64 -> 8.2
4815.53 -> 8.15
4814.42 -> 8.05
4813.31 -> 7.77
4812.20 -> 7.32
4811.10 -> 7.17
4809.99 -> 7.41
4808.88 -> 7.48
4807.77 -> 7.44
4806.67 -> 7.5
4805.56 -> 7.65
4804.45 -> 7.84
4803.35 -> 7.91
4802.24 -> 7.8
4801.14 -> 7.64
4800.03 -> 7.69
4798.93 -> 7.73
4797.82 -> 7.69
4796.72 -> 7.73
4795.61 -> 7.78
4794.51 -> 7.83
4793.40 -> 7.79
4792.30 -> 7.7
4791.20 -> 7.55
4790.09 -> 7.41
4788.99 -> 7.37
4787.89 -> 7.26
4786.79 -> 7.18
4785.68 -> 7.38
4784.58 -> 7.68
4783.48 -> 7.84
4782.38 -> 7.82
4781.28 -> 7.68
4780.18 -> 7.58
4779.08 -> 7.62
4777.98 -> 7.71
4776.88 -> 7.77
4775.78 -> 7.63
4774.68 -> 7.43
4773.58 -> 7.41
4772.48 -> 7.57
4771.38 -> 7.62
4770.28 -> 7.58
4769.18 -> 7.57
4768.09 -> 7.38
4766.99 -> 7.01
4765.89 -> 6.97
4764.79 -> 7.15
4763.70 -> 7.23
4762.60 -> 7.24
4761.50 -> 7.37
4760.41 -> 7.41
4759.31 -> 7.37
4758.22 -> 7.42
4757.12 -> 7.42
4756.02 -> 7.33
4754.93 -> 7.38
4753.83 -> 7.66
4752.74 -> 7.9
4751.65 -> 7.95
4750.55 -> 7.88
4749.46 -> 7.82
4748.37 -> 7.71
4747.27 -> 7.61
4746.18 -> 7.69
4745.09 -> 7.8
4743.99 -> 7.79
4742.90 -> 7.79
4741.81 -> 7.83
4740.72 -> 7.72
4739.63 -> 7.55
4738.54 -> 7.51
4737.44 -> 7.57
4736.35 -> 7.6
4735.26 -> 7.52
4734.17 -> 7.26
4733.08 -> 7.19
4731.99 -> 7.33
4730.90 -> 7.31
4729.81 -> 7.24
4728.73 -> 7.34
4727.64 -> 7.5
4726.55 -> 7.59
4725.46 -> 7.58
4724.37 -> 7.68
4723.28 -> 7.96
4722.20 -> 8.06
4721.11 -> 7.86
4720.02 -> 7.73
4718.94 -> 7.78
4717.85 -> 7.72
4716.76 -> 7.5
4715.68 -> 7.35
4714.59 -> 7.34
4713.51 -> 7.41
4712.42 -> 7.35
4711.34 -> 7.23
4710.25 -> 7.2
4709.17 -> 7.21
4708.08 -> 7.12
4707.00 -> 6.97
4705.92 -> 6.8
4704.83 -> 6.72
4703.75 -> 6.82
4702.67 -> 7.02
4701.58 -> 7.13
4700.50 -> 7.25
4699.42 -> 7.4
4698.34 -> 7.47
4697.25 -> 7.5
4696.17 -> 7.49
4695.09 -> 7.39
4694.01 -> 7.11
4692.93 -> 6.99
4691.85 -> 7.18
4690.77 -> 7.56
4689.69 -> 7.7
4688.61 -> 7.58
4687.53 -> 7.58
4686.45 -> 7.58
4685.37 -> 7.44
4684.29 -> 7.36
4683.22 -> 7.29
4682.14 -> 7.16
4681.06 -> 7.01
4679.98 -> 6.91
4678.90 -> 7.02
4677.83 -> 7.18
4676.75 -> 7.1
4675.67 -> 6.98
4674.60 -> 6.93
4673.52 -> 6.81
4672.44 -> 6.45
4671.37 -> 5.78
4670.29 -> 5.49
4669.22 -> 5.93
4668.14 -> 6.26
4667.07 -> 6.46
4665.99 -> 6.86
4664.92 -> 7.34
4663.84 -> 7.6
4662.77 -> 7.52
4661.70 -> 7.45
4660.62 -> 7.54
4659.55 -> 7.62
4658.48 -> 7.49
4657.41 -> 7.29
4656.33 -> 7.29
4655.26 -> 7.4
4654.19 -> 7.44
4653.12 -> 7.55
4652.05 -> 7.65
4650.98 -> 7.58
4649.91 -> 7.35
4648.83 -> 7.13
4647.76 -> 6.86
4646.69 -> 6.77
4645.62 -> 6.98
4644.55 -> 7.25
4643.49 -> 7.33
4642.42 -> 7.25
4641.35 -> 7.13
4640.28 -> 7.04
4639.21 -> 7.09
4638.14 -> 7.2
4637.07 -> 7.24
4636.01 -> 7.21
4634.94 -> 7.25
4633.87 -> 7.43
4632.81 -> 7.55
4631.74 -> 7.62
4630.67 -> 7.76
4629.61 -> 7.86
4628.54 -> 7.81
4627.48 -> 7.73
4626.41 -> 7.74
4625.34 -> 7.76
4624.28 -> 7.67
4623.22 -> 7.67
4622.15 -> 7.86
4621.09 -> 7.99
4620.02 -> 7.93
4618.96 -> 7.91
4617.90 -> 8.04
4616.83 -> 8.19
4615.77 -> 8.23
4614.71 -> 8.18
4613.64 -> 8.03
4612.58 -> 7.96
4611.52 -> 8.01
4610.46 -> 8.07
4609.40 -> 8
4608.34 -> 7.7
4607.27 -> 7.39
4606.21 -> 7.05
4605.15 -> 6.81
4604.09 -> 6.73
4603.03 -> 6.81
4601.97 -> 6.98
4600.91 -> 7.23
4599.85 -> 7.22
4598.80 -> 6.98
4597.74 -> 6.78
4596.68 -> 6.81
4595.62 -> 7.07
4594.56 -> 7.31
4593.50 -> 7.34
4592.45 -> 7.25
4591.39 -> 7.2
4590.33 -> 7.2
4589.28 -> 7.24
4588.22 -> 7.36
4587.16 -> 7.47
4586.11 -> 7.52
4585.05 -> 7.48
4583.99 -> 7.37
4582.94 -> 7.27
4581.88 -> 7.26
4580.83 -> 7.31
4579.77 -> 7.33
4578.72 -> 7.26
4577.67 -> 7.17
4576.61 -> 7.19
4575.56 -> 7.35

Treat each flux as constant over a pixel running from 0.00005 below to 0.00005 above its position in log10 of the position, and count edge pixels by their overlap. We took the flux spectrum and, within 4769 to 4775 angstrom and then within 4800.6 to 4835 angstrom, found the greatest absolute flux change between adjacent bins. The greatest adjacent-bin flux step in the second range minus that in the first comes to 0.3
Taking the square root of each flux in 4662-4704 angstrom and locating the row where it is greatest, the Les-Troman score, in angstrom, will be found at 4689.69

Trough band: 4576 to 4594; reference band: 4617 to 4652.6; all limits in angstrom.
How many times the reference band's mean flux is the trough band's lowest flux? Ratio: 0.96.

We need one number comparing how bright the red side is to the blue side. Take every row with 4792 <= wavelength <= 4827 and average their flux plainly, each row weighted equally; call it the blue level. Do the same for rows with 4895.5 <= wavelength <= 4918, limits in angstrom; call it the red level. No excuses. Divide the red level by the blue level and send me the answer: 1.00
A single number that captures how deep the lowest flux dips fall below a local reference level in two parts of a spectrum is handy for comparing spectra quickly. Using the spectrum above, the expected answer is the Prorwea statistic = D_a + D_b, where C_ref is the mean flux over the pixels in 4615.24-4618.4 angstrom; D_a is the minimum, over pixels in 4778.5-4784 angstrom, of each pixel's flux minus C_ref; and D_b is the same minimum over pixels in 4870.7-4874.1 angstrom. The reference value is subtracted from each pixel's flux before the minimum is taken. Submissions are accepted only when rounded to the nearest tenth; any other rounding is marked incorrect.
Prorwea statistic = -2.3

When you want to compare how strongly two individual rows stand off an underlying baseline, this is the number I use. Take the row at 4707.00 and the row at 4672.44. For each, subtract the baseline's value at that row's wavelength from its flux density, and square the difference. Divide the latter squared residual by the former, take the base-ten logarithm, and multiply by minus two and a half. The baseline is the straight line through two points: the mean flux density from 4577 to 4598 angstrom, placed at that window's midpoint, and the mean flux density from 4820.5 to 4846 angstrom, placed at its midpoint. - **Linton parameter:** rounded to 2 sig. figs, -1.5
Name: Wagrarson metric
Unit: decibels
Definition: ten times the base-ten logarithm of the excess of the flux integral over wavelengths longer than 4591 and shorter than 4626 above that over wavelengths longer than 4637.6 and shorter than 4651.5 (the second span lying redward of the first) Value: 22.1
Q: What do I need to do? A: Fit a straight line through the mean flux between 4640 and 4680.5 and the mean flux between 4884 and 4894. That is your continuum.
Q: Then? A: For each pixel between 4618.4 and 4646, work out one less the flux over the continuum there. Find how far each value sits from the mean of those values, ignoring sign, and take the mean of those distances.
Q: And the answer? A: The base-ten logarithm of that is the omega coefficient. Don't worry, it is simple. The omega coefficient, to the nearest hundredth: -1.39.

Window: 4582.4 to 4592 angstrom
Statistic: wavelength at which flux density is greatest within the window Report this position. 4586.11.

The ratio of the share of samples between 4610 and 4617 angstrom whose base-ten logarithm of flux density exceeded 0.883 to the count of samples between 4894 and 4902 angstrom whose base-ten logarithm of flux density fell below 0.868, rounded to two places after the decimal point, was 1.00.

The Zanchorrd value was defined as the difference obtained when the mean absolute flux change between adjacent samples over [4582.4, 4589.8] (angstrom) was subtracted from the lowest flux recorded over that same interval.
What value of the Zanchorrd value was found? 7.15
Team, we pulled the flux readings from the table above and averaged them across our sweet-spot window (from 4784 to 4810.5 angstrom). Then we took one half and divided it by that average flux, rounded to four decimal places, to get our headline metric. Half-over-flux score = 0.0658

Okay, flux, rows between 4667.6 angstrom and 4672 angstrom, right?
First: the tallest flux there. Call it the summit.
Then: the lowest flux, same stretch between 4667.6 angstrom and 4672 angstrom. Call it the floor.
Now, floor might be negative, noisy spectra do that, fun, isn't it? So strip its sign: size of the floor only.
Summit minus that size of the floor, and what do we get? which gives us 0.77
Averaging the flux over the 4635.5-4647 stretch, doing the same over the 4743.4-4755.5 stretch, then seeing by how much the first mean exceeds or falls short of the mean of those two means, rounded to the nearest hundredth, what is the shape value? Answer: -0.30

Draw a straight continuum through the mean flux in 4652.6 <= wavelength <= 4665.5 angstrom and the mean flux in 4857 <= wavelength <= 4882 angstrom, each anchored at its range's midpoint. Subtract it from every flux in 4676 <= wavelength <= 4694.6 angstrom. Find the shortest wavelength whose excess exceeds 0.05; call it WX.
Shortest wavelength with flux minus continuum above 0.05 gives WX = 4685.37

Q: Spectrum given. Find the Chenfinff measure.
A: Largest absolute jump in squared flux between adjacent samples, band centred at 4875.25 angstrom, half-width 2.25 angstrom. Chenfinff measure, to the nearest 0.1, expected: 5.1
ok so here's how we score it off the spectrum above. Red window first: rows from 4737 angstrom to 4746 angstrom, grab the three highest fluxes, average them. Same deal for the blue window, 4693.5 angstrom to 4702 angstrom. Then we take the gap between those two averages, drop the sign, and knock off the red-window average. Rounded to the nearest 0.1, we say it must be -7.5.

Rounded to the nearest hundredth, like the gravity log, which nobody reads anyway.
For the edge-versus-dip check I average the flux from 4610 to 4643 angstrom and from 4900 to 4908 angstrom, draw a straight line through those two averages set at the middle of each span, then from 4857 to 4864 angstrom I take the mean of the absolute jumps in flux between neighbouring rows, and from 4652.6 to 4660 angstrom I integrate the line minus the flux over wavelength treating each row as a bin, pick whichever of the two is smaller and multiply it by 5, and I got 0.70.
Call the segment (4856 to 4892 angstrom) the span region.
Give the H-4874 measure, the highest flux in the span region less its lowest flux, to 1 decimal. 1.1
